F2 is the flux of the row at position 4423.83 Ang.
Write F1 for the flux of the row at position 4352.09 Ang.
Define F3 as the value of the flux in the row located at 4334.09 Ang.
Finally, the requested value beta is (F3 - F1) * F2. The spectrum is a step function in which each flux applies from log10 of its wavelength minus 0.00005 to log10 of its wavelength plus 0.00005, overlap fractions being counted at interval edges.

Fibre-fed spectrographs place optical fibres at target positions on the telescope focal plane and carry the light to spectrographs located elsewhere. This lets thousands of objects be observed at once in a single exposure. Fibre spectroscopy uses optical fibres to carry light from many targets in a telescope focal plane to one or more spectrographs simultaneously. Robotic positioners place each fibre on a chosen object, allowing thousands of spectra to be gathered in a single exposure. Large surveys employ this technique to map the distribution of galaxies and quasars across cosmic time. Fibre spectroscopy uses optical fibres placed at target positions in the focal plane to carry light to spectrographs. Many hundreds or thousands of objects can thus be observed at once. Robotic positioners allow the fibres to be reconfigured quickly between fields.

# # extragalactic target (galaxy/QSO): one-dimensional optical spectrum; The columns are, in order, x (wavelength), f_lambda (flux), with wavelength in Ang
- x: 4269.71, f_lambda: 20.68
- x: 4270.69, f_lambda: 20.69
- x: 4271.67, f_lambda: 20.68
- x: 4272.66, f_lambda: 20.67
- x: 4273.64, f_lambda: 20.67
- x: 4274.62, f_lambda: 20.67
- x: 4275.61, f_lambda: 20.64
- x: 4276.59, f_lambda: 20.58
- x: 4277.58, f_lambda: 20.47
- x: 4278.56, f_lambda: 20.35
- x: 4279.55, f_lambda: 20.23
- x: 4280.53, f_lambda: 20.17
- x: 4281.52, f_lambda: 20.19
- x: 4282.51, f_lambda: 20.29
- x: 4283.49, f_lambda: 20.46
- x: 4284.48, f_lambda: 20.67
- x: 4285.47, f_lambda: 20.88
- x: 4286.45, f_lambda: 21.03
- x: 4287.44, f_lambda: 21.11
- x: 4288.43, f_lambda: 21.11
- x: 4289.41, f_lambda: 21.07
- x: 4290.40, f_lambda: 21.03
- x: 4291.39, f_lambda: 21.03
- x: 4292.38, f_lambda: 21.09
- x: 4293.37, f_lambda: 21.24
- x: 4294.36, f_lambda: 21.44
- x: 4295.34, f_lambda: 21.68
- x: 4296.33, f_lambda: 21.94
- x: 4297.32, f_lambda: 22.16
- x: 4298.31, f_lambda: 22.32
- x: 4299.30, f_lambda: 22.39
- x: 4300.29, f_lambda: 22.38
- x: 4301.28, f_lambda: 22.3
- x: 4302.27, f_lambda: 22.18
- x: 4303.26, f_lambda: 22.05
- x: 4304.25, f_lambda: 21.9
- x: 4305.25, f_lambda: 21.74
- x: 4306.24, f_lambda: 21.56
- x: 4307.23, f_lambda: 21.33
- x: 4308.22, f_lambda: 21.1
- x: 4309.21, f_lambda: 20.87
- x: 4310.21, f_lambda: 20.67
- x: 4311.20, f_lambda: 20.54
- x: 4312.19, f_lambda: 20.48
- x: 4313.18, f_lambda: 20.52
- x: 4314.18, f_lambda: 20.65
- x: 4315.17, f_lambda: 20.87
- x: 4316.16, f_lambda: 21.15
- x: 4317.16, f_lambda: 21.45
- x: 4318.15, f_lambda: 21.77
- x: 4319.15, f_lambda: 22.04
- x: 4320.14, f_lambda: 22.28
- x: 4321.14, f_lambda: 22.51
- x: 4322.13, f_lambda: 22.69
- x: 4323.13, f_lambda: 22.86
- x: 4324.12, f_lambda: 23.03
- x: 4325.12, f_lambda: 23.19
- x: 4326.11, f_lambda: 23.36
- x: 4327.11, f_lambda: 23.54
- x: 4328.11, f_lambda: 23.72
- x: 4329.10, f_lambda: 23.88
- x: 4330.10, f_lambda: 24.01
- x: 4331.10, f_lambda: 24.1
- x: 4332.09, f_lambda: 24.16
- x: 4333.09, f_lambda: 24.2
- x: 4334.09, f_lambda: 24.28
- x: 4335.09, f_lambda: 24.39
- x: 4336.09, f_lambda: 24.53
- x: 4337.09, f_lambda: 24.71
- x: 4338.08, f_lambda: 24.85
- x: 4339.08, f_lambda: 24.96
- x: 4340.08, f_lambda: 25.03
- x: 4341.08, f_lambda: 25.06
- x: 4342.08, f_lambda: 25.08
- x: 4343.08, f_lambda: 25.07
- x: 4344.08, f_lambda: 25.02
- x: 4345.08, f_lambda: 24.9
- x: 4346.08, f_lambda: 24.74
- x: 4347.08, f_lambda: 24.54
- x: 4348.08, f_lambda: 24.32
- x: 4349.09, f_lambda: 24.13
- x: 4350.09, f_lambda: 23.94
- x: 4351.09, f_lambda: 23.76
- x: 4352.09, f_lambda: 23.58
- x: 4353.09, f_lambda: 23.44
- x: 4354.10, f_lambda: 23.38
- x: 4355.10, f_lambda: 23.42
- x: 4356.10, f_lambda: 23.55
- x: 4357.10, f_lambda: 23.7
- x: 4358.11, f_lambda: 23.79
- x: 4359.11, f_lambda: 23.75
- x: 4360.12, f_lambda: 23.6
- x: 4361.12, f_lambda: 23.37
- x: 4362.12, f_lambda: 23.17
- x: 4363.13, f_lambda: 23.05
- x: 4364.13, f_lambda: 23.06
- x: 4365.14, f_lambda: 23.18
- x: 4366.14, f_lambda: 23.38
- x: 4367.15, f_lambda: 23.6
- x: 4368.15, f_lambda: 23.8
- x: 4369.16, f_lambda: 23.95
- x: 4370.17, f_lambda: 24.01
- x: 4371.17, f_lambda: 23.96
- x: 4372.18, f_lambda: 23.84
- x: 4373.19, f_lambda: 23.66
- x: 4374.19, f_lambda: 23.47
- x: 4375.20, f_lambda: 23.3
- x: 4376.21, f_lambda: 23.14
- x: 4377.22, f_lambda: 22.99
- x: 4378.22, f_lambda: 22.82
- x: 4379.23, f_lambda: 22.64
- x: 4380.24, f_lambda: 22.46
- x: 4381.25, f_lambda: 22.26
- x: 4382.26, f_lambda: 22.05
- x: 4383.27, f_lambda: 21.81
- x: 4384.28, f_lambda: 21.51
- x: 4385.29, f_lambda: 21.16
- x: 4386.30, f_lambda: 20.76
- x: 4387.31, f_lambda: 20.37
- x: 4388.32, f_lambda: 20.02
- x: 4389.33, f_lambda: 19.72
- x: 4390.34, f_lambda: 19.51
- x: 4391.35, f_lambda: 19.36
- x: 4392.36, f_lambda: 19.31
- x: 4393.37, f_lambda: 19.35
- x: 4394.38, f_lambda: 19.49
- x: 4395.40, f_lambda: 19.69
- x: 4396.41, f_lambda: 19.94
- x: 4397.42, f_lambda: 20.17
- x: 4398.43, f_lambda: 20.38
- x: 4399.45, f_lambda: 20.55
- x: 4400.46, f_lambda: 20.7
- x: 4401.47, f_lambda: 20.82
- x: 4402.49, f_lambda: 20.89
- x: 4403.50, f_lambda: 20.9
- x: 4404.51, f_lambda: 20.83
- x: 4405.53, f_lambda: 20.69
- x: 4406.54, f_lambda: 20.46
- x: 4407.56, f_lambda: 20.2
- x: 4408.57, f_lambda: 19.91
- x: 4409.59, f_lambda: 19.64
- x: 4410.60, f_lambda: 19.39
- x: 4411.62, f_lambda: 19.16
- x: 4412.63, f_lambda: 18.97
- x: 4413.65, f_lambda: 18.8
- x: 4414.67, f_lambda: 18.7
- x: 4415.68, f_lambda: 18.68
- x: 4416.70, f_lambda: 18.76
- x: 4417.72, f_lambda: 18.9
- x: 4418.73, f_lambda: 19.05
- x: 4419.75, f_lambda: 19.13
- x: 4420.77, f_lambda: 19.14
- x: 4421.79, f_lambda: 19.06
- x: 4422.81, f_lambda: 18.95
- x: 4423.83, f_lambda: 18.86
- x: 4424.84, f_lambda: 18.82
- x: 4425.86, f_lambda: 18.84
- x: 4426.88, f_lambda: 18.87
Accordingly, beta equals 13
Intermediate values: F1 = 23.58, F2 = 18.86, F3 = 24.28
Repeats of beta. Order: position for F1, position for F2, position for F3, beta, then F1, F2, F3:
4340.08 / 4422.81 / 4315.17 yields -79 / 25.03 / 18.95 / 20.87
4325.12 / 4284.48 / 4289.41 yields -44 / 23.19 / 20.67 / 21.07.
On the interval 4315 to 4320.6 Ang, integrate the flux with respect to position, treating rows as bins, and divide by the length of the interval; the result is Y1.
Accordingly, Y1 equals 21.6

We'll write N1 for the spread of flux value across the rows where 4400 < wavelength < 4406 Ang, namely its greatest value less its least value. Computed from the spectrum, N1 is 0.21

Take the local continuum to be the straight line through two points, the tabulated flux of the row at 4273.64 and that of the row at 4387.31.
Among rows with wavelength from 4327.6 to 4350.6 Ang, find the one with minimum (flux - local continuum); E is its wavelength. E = 4328.11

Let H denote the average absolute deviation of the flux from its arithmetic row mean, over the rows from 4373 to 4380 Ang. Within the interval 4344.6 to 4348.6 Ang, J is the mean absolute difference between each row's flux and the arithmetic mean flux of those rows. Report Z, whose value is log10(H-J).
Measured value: -1.05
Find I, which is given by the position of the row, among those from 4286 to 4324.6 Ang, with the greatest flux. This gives 4324.12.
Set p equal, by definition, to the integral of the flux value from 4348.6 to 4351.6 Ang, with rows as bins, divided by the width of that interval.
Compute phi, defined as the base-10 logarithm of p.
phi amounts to 1.38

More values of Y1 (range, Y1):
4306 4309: 21.3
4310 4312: 20.6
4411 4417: 18.9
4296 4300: 22.2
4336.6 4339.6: 24.9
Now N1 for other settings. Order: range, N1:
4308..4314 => 0.62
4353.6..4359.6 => 0.41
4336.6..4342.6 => 0.37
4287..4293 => 0.08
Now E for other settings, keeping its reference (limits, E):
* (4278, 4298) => 4280.53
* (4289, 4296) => 4290.40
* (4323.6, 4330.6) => 4324.12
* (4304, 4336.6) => 4312.19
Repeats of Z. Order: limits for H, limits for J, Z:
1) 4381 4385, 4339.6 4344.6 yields -0.65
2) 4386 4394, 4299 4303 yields -0.44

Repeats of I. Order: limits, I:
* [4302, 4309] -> 4302.27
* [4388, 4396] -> 4388.32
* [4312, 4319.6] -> 4319.15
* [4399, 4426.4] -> 4403.50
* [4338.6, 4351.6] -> 4342.08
